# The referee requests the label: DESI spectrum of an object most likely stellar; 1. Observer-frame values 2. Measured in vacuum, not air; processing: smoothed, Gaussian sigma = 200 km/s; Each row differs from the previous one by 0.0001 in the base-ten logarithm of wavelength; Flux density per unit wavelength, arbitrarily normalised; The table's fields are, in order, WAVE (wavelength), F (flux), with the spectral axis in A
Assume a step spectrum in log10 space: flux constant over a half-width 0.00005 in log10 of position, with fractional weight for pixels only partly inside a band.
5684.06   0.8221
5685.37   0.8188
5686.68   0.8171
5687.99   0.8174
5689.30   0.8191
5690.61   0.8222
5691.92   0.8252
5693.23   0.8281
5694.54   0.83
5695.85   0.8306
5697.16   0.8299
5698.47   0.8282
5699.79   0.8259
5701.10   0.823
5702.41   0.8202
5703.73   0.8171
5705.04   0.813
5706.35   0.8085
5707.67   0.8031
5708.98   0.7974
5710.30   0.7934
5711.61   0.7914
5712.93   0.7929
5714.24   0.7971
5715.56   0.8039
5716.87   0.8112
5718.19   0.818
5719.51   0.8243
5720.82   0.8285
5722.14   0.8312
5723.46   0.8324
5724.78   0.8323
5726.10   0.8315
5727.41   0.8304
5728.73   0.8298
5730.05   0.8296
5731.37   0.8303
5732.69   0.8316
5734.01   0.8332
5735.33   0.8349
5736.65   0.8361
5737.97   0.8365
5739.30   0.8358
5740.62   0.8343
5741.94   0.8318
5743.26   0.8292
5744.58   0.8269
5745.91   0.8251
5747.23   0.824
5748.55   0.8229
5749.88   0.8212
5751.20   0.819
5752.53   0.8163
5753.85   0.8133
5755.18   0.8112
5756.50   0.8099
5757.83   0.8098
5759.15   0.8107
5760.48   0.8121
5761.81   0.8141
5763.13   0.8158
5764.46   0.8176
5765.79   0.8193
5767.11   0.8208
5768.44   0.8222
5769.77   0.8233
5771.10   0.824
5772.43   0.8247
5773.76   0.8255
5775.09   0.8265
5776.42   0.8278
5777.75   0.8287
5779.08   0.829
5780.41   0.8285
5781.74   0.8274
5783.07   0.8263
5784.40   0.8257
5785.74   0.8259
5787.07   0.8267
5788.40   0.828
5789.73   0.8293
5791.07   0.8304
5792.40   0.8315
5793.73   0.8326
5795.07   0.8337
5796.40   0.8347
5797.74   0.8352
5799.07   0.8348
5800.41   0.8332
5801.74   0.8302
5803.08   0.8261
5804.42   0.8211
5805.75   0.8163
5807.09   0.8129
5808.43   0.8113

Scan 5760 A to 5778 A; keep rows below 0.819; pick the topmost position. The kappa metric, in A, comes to 5764.46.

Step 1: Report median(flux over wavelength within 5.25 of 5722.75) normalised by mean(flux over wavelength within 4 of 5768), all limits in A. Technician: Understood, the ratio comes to 1.01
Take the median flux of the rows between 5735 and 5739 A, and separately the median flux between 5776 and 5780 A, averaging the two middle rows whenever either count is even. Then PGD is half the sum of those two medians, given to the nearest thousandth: 0.832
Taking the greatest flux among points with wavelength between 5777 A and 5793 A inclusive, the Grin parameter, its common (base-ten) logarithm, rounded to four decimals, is -0.0801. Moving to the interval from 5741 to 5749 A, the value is -0.0800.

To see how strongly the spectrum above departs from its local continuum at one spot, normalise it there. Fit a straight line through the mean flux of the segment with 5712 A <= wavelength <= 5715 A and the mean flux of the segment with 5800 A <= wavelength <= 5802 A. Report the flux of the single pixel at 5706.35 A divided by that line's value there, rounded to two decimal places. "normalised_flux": 1.02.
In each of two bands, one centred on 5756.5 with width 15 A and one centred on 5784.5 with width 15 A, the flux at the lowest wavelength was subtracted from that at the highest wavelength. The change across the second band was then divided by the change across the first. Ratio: -0.31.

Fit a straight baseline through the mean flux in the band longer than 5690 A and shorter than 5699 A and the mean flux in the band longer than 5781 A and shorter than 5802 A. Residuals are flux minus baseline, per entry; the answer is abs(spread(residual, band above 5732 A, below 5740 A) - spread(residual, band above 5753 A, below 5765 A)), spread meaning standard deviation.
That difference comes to 0.001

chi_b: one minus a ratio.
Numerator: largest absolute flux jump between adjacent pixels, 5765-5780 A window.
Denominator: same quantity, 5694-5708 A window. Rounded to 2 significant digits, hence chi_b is 0.72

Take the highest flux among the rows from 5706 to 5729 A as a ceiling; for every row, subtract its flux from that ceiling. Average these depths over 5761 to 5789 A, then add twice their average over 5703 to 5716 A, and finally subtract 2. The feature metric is -1.93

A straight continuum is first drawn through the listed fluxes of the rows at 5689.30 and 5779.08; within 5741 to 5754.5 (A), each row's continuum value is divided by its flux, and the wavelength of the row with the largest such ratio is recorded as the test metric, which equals 5753.85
